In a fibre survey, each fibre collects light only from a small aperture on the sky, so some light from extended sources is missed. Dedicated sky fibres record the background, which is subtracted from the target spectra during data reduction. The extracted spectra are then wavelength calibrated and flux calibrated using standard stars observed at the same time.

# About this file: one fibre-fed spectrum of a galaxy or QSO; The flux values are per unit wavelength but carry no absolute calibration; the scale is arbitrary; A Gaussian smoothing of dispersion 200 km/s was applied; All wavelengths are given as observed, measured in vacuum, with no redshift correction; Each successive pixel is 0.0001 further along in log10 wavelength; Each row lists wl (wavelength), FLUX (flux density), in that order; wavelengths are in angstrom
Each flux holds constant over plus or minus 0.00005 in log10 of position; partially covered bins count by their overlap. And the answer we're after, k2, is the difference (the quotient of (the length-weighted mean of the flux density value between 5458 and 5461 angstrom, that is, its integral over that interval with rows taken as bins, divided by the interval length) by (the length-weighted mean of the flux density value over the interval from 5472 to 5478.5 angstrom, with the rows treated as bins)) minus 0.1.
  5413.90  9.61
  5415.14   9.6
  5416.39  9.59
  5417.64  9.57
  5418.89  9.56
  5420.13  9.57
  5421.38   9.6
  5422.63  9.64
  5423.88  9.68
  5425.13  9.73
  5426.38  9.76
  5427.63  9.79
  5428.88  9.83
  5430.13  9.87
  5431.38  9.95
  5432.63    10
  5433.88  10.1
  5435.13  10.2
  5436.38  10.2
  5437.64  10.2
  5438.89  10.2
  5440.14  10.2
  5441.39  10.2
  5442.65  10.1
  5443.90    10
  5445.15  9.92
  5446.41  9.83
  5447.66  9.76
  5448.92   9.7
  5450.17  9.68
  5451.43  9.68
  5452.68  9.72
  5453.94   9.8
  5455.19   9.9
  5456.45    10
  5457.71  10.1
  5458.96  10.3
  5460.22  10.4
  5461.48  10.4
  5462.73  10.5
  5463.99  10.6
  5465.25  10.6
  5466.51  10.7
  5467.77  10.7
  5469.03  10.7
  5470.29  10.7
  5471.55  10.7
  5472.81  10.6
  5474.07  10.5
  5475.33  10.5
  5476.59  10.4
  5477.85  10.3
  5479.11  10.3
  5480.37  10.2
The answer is 0.886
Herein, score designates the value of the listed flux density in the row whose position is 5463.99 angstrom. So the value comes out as 10.6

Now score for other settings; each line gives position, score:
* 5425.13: 9.73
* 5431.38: 9.95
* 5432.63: 10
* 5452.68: 9.72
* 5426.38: 9.76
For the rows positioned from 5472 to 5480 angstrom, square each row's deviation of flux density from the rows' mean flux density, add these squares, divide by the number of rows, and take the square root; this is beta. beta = 0.111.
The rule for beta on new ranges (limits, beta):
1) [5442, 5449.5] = 0.138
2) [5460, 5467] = 0.111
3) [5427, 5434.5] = 0.106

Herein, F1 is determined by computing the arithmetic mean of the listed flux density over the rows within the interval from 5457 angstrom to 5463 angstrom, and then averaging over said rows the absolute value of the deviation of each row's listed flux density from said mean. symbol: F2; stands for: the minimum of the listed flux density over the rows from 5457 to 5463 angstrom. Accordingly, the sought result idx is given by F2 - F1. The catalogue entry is 10.0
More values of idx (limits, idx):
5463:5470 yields 10.6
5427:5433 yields 9.7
